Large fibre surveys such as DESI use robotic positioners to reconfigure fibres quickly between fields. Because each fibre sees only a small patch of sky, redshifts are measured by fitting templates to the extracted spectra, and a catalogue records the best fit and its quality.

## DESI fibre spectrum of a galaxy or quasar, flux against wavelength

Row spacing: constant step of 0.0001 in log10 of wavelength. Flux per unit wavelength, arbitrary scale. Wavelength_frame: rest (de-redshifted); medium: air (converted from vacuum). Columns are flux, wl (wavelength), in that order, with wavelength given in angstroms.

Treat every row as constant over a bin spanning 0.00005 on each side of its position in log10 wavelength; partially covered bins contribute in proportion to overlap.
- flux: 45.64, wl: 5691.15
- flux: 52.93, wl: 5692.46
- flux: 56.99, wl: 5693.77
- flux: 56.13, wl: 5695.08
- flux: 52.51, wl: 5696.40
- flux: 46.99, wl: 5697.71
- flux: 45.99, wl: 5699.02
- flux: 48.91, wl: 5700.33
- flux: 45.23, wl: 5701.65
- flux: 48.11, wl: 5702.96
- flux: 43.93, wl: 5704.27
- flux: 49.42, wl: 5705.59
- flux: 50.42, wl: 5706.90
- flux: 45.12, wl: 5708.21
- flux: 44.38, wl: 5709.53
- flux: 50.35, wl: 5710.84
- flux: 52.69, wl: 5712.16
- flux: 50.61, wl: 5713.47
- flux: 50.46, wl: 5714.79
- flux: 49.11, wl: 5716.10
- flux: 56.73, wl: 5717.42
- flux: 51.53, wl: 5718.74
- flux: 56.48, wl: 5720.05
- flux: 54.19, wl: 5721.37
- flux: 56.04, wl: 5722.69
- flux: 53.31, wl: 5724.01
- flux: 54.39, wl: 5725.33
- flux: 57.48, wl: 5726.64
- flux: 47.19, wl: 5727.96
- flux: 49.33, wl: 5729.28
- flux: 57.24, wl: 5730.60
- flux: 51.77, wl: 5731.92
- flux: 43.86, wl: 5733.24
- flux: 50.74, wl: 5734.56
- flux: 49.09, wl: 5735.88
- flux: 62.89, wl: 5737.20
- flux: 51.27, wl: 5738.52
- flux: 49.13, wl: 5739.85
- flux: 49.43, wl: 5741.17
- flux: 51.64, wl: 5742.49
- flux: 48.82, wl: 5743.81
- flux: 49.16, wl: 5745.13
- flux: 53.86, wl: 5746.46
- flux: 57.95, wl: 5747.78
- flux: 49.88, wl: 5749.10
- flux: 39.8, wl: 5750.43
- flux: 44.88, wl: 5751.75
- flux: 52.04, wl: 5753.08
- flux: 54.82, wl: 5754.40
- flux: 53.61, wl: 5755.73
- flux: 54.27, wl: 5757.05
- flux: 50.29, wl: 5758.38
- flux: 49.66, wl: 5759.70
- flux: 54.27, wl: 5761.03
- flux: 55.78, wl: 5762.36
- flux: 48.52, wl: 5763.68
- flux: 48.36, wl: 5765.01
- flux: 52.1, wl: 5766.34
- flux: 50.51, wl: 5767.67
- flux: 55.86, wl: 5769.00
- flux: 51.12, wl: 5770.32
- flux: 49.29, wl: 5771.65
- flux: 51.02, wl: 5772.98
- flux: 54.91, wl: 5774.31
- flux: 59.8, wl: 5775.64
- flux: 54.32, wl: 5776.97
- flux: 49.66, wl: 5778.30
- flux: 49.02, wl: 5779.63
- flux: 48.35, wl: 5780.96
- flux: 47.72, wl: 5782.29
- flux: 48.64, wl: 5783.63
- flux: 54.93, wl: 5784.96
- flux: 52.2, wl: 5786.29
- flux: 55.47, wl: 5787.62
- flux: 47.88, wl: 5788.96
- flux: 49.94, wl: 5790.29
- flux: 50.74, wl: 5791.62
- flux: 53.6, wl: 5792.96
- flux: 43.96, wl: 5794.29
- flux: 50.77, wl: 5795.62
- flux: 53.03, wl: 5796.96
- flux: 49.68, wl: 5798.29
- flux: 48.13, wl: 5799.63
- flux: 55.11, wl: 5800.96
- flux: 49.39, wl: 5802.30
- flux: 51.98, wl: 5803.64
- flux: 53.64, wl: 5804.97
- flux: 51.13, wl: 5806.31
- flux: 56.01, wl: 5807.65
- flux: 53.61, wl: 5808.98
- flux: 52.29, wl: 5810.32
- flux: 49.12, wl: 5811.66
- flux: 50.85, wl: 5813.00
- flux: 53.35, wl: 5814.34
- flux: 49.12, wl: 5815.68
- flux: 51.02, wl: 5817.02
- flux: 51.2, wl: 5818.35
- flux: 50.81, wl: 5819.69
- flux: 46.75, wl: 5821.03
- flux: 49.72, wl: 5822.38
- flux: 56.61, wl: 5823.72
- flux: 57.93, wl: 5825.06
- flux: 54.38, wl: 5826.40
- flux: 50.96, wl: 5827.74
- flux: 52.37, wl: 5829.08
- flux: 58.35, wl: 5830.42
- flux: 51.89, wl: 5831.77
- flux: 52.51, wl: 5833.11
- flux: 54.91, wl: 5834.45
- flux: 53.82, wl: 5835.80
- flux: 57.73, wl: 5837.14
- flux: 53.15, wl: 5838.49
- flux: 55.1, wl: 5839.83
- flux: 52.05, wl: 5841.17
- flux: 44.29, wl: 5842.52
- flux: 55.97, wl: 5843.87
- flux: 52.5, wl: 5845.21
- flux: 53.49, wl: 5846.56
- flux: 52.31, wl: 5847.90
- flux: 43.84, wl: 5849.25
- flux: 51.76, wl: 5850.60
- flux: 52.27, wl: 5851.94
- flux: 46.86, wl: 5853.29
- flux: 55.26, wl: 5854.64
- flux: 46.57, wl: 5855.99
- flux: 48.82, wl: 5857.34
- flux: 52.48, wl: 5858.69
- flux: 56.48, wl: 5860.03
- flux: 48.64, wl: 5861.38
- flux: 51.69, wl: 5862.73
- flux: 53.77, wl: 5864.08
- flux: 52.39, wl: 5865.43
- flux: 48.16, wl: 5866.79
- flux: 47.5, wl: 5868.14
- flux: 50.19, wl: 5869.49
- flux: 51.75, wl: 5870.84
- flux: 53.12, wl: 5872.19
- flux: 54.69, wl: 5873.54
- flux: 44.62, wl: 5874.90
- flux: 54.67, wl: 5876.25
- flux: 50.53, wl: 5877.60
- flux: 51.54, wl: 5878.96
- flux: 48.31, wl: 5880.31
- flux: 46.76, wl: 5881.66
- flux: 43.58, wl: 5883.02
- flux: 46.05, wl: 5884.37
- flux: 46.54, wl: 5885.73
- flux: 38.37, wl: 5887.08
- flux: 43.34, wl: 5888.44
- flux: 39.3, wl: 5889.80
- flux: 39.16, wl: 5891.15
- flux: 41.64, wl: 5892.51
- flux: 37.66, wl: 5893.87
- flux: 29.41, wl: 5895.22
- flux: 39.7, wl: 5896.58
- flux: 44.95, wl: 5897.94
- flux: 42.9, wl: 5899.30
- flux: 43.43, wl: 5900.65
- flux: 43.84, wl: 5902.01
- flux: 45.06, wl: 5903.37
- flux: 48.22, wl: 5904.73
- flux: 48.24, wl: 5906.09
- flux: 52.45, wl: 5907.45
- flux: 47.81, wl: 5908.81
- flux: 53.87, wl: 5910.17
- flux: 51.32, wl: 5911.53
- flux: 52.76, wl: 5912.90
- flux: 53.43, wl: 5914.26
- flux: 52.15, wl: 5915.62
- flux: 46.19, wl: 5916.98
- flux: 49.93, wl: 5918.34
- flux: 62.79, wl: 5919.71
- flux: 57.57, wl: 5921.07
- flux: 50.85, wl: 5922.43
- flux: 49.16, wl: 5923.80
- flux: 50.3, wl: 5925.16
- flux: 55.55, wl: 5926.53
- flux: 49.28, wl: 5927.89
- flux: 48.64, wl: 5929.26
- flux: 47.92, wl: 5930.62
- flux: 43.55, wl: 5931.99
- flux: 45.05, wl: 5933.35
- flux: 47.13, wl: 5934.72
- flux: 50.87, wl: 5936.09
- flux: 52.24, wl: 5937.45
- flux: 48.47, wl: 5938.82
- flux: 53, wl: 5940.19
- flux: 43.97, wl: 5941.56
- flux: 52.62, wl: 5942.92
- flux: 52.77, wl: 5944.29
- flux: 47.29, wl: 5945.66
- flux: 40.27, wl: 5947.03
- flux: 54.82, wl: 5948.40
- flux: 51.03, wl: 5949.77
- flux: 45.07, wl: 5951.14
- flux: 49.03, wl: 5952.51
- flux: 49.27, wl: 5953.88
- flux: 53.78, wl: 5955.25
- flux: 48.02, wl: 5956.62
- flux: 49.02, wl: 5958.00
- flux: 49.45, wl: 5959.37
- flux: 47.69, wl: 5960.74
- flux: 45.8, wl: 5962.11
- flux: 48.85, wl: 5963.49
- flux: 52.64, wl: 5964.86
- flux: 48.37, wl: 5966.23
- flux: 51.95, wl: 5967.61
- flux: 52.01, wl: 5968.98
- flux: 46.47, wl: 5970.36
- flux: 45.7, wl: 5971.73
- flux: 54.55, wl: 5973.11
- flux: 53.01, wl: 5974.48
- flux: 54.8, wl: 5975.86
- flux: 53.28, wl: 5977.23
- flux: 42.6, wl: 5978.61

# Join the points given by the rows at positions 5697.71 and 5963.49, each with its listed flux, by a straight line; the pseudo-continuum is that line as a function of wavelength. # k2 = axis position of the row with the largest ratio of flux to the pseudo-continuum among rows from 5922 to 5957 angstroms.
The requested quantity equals 5926.53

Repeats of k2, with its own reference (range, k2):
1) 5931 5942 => 5940.19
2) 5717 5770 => 5737.20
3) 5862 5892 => 5873.54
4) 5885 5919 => 5910.17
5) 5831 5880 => 5837.14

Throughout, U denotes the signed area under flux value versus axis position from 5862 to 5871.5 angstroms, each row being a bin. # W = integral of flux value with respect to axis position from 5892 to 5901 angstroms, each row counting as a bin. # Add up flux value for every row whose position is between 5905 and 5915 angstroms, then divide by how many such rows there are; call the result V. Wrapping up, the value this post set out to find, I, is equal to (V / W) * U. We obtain 69.1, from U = 482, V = 51.4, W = 358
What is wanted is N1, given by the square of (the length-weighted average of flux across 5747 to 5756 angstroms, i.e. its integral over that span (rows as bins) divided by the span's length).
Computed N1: 2533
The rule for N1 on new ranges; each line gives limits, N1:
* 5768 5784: 2670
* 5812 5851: 2740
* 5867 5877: 2585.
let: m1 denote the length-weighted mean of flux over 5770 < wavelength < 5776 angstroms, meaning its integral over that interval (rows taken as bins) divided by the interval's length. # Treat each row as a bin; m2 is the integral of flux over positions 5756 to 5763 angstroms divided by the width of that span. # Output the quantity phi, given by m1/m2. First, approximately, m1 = 53.0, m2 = 53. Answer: 1.00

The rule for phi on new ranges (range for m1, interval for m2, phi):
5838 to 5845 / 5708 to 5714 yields 1.07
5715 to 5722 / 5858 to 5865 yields 1.01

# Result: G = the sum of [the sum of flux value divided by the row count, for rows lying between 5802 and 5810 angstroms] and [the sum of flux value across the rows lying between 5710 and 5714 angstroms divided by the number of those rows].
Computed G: 104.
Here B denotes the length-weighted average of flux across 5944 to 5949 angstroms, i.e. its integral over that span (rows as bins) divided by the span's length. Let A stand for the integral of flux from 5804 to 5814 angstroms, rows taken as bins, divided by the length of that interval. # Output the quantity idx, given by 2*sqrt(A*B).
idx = 101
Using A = 52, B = 48.3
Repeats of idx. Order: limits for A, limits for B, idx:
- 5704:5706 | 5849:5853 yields 96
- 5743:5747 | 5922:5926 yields 101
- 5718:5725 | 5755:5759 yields 107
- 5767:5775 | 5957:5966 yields 101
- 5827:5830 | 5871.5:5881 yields 103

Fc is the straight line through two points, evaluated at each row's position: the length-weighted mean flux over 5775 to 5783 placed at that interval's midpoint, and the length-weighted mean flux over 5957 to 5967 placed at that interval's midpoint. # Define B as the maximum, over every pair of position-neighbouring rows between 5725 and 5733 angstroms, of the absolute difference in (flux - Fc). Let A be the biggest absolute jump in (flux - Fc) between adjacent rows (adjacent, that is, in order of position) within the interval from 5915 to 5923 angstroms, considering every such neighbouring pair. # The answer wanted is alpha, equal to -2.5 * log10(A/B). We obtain -0.2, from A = 13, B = 10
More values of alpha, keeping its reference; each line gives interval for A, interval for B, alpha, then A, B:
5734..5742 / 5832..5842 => -1.2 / 14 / 5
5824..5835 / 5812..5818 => -0.5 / 6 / 4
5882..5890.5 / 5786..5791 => -0.1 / 8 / 8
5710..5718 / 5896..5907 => -0.4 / 8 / 5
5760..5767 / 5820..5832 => -0.1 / 7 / 7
